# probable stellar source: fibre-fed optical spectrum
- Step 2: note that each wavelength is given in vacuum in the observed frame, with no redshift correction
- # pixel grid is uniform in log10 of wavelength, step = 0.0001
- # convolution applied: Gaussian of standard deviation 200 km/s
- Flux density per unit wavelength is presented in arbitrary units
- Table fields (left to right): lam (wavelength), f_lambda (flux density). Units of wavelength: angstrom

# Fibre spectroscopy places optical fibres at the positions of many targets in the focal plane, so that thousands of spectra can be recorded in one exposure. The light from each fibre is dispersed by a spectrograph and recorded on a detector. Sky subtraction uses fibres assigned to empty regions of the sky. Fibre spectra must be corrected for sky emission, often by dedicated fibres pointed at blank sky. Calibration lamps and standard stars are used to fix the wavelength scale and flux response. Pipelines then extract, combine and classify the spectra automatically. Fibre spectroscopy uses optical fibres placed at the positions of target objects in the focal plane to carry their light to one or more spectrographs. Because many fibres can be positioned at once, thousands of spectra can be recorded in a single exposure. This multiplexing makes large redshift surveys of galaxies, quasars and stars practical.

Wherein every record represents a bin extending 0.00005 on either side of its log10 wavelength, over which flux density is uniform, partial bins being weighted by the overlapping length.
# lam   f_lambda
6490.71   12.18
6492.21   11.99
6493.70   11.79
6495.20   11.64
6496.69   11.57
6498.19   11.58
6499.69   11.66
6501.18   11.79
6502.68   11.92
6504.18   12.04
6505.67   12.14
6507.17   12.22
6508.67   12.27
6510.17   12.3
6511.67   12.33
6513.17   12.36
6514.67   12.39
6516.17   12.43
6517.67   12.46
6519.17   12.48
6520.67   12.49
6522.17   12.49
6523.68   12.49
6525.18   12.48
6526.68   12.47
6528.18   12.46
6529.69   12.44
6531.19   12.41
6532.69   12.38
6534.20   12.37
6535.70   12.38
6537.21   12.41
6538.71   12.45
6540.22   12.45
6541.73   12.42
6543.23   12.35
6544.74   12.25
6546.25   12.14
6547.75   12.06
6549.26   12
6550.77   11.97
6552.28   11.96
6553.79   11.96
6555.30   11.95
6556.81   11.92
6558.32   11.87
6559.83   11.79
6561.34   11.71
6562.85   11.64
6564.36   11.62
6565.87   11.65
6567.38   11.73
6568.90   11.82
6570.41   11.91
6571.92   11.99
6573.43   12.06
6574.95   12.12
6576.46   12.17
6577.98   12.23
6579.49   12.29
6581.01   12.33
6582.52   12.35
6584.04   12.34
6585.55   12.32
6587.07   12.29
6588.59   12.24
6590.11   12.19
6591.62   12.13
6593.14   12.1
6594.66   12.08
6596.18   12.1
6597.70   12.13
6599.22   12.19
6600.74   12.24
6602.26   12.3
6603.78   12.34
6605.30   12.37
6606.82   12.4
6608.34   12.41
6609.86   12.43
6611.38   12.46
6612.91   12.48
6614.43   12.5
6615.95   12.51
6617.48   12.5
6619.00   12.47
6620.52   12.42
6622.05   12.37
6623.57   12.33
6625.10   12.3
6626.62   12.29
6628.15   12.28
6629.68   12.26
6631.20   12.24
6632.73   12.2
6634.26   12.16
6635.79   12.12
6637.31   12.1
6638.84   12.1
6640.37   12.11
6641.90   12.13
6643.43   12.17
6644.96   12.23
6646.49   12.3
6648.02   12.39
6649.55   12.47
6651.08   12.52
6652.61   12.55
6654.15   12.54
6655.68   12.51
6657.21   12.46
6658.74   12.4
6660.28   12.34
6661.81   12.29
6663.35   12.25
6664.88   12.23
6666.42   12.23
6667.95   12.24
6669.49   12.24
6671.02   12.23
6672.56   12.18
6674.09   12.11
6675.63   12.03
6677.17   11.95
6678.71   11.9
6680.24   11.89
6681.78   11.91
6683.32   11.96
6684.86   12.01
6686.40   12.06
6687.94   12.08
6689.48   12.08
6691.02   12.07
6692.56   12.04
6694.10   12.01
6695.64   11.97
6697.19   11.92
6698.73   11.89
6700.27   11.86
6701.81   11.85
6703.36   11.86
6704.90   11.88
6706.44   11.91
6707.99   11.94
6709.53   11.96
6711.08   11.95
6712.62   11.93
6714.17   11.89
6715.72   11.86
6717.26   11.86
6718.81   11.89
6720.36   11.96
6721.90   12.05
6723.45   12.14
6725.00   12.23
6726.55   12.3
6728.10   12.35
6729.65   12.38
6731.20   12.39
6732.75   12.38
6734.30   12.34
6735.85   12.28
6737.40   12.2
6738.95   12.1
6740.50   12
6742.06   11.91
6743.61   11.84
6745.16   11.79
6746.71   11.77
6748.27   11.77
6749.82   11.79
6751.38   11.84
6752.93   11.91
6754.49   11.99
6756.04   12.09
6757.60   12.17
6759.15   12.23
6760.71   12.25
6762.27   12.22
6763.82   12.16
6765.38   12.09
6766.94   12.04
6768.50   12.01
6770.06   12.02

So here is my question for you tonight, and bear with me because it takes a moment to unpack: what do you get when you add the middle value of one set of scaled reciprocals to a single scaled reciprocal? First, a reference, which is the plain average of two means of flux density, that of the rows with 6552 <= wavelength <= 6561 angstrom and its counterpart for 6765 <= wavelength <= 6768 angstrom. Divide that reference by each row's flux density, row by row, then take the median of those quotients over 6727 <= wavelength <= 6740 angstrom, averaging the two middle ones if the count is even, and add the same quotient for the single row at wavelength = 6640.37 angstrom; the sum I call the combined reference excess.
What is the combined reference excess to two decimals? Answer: 1.96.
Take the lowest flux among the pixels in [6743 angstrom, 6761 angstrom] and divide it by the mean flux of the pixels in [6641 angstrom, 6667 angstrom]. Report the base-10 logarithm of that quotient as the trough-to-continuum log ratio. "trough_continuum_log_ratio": -0.021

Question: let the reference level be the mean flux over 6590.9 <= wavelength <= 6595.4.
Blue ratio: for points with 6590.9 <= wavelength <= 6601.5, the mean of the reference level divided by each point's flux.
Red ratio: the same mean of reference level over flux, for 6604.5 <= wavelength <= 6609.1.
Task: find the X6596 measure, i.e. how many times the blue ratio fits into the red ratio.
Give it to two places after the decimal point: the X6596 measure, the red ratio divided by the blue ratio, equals 0.98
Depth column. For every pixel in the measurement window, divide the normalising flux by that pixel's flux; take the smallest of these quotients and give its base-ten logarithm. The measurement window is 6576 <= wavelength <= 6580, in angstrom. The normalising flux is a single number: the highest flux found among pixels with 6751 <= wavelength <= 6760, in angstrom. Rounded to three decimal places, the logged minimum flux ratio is -0.002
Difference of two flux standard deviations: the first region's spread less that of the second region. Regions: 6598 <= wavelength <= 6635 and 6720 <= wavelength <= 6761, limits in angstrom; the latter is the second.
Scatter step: -0.10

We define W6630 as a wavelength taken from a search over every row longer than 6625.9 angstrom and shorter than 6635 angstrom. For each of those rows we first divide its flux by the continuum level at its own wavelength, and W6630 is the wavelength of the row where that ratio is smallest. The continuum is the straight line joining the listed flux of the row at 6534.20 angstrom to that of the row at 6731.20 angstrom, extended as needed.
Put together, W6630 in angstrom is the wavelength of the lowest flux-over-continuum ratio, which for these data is 6634.26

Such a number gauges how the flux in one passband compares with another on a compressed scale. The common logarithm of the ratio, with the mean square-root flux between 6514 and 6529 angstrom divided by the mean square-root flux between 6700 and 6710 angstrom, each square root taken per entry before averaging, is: 0.010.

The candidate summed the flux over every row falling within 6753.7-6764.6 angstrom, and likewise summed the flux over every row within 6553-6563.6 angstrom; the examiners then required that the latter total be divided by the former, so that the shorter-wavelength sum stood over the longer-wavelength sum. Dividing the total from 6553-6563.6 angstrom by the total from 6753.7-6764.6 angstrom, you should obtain 0.97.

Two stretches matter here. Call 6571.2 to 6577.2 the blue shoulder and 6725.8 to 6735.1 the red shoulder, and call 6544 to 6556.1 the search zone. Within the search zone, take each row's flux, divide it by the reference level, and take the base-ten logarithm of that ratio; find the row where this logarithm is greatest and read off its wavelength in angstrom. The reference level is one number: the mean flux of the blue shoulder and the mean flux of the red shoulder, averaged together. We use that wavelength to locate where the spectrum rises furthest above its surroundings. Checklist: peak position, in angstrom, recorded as 6544.74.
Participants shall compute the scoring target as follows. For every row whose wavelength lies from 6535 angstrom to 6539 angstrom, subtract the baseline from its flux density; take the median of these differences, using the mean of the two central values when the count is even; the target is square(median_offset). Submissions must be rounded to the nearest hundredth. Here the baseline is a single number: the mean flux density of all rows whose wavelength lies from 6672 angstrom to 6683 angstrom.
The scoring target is 0.17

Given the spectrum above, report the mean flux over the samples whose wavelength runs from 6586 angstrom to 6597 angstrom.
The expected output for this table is 12.2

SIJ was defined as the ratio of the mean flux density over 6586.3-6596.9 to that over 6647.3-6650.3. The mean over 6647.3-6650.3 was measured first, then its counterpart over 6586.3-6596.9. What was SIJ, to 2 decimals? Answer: 0.98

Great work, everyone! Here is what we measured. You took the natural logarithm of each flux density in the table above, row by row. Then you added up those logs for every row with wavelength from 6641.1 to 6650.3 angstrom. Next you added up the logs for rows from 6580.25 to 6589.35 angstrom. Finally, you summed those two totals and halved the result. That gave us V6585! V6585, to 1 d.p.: 15.1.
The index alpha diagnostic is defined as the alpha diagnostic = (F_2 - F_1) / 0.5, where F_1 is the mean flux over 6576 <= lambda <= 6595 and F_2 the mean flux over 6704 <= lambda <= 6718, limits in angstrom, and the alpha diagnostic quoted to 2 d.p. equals -0.65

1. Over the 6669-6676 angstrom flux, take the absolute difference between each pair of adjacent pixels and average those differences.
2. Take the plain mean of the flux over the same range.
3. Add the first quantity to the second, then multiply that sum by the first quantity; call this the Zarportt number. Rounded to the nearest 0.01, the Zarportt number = 0.64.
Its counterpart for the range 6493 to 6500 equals 0.91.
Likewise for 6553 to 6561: 0.51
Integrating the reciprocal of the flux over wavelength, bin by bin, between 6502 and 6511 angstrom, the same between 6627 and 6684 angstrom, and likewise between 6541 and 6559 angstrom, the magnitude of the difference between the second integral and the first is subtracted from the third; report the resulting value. -2.4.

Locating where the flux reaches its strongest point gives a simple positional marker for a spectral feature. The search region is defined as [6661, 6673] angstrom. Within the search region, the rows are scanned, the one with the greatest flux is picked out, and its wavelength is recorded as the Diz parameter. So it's 6661.81 angstrom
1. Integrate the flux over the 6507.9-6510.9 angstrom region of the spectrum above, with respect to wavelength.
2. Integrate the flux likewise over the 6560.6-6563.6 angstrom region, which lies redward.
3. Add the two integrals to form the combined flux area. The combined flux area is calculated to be 72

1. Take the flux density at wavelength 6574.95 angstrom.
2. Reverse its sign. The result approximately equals -12.1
